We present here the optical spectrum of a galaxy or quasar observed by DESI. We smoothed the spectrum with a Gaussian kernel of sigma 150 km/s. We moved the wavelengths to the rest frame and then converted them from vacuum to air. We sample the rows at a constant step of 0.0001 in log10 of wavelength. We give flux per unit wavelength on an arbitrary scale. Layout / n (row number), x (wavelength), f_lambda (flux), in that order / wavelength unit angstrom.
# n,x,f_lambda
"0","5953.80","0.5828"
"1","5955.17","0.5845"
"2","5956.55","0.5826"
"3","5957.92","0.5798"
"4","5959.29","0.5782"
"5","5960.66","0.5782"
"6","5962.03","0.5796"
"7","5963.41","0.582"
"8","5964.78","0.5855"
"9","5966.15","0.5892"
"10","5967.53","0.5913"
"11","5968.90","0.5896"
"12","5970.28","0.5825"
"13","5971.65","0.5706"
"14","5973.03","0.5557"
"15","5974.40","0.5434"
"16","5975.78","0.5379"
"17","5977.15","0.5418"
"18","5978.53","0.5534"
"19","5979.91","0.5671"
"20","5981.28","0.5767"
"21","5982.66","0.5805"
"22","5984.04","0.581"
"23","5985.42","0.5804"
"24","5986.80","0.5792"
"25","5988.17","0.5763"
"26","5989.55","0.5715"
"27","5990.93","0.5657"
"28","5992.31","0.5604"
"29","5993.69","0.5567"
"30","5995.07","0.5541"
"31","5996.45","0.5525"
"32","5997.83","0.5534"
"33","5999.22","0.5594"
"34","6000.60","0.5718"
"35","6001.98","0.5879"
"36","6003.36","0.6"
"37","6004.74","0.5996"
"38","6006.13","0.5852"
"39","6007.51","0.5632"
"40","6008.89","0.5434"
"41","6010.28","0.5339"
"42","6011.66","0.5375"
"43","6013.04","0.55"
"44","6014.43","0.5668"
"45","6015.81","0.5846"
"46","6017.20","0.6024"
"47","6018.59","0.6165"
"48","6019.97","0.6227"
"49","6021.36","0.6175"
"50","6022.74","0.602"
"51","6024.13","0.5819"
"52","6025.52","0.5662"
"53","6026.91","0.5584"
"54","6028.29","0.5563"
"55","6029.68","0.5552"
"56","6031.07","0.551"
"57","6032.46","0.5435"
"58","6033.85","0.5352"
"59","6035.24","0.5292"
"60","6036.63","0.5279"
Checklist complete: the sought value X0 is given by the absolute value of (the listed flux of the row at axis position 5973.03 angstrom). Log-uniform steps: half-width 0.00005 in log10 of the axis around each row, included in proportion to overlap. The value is 0.56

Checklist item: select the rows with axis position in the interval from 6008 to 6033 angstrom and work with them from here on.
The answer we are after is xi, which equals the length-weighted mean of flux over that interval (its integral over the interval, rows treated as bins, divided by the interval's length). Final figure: 0.572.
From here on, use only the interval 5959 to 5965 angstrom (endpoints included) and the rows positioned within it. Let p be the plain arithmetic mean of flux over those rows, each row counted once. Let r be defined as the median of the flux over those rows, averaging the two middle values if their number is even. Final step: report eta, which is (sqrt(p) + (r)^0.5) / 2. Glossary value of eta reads 0.762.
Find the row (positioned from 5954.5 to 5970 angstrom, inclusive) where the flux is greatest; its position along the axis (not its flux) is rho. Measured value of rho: 5967.53 angstrom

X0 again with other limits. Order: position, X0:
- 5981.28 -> 0.58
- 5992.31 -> 0.56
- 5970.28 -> 0.58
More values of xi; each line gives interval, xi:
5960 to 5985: 0.571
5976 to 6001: 0.565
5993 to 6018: 0.567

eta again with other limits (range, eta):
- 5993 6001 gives 0.746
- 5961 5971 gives 0.765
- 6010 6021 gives 0.759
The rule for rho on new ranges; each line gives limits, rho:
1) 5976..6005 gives 6003.36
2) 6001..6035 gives 6019.97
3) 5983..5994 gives 5984.04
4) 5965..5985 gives 5967.53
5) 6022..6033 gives 6022.74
